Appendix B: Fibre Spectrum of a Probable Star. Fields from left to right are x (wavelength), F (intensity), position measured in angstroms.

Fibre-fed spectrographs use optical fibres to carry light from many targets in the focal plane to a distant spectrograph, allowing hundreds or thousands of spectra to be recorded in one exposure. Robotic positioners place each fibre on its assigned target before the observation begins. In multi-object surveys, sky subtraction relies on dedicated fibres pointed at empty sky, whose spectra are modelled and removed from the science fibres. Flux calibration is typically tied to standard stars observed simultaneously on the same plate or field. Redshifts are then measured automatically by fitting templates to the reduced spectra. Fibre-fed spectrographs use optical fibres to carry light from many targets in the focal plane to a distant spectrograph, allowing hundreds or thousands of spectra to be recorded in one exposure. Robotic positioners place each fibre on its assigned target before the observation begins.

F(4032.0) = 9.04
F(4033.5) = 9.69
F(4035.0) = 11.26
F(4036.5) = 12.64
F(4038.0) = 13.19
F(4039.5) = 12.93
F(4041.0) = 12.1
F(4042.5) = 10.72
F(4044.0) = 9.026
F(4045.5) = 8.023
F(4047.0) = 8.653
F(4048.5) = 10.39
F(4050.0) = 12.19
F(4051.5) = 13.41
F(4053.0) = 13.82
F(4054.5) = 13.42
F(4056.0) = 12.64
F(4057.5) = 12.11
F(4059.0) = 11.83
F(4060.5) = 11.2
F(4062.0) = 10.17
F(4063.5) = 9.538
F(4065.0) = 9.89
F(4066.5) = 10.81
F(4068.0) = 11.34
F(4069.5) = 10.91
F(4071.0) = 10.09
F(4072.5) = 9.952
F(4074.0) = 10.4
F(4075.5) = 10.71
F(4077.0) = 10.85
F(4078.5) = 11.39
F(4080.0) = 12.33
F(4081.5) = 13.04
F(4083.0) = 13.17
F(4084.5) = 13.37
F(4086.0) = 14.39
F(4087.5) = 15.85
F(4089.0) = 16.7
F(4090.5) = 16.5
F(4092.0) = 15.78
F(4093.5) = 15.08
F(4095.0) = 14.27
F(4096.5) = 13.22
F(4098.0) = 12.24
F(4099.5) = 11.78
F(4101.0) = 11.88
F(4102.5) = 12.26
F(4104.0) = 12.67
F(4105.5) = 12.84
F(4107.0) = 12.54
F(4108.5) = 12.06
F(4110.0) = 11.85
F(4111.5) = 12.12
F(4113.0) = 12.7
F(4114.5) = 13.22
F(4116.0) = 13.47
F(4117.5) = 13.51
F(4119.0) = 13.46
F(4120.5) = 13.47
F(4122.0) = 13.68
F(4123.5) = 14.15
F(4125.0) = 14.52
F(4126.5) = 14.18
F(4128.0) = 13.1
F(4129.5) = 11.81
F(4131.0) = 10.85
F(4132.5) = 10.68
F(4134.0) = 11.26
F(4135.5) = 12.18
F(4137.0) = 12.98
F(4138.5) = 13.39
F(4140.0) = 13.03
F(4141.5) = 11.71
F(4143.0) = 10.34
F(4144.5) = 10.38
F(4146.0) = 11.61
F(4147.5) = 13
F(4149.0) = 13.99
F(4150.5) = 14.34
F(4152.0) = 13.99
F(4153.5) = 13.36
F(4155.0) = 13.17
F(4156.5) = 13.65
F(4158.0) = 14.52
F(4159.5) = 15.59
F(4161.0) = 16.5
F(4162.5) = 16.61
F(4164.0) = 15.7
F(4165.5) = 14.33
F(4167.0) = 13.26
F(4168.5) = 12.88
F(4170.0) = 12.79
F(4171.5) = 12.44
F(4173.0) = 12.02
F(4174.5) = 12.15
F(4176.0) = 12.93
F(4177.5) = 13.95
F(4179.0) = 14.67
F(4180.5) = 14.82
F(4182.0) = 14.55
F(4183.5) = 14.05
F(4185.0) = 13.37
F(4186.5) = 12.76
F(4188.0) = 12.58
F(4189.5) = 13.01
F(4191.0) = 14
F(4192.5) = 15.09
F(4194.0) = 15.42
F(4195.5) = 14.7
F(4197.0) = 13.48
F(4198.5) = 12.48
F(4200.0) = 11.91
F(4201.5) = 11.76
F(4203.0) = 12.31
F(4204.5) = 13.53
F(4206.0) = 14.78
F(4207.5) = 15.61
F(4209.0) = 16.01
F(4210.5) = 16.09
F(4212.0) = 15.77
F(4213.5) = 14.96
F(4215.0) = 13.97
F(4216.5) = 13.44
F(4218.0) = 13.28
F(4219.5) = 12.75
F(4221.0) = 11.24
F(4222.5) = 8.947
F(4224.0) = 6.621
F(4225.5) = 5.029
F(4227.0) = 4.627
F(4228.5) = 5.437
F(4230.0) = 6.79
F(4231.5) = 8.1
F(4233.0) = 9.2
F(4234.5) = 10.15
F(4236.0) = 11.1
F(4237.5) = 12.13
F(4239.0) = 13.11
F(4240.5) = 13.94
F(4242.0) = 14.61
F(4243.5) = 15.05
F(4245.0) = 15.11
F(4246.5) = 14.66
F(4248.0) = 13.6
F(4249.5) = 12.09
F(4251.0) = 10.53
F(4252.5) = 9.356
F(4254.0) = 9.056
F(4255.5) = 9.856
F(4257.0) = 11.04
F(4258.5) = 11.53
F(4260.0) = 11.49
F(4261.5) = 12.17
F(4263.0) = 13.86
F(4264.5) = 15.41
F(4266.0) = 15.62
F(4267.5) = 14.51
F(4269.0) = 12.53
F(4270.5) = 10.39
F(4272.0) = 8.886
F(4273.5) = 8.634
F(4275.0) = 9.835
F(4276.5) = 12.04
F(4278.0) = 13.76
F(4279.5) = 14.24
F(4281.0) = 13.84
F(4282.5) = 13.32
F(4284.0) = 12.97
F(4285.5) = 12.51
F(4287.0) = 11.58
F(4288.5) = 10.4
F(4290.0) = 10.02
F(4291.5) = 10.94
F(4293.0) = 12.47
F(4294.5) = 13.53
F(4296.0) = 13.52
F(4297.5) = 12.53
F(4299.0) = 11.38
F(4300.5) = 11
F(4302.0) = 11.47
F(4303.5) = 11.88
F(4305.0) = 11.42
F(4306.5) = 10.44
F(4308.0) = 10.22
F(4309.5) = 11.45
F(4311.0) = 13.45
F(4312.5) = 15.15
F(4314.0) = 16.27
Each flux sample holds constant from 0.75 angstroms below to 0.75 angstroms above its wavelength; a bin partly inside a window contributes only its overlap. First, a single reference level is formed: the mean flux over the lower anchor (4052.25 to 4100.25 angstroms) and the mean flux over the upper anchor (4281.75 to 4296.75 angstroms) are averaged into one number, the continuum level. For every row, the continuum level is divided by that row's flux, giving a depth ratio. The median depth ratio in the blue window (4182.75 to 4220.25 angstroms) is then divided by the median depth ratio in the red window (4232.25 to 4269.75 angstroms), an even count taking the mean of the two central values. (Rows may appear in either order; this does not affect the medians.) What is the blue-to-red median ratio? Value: 0.90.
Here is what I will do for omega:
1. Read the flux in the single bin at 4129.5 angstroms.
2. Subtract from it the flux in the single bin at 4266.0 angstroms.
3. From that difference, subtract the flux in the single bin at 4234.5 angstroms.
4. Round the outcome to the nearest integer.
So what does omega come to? -14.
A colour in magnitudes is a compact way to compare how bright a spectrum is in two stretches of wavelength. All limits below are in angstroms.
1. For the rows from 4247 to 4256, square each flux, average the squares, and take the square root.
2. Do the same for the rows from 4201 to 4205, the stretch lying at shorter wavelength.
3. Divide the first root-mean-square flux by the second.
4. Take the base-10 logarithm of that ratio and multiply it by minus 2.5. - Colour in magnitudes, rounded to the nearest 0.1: 0.2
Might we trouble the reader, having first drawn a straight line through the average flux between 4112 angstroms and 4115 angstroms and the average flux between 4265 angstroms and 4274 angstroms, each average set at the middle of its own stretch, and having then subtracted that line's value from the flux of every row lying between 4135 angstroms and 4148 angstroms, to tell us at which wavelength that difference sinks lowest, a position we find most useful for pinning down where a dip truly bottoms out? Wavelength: 4143.0 angstroms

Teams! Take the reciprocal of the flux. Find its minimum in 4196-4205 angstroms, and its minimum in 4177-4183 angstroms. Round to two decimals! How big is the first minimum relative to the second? 1.10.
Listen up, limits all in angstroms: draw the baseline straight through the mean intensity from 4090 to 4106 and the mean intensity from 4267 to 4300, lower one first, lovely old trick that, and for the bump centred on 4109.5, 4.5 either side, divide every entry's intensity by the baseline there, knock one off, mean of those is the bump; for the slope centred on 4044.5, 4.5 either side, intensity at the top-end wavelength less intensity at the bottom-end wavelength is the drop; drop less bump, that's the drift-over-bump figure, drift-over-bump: -1.6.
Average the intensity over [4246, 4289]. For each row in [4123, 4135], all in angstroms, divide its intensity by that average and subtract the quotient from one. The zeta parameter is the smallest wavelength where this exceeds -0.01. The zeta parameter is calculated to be 4129.5 angstroms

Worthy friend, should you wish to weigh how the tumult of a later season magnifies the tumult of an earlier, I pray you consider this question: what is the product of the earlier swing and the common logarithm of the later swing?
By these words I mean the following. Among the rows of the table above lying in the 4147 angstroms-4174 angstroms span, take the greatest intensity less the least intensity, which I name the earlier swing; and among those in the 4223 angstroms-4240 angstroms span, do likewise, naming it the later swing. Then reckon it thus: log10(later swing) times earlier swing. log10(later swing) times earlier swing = 4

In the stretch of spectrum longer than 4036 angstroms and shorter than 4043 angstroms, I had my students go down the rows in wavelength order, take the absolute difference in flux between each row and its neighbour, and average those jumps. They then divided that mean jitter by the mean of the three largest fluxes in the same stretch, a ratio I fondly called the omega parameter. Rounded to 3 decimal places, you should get 0.058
